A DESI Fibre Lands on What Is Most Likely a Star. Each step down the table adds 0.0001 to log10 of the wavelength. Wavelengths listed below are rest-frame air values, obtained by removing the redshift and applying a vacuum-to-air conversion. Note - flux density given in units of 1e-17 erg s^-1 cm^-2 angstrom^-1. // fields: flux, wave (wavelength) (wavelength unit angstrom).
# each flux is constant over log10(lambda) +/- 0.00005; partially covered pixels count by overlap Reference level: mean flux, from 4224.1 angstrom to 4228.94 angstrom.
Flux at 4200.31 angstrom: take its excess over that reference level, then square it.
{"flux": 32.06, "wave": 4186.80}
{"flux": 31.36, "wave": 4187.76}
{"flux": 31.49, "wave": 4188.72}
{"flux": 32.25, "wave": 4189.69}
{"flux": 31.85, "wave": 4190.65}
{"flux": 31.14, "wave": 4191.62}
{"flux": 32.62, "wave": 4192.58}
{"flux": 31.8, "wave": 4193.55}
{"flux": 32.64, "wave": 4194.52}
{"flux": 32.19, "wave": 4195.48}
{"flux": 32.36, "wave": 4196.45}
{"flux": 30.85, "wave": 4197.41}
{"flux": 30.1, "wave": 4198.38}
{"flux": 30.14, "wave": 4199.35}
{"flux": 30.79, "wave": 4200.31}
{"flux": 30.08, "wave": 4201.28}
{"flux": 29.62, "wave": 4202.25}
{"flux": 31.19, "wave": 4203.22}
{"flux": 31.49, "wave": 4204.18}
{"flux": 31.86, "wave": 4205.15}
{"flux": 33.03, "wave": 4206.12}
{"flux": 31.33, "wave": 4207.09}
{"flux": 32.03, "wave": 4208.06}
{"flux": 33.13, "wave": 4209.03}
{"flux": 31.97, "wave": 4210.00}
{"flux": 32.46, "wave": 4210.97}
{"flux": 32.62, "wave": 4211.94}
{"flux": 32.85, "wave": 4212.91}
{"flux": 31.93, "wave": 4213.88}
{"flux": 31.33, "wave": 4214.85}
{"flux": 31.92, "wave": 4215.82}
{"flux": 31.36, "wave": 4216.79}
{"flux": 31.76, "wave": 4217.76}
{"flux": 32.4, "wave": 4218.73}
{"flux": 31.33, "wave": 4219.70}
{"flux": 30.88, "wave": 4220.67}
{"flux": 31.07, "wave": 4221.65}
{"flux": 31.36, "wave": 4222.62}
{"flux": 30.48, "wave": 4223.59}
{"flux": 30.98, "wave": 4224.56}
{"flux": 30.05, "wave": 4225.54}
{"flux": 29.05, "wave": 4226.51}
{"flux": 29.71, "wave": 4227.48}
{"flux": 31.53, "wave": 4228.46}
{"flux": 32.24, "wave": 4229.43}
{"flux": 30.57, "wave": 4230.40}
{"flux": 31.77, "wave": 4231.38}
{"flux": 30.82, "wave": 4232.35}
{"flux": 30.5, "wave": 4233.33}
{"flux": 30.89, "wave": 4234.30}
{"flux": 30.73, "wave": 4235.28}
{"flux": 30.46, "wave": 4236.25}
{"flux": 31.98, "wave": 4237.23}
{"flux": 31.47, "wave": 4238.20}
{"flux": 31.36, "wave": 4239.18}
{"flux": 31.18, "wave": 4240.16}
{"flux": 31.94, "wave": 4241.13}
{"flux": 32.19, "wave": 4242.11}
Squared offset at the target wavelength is 0.3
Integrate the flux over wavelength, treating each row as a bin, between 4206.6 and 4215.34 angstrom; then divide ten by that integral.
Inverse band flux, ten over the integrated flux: 0.0356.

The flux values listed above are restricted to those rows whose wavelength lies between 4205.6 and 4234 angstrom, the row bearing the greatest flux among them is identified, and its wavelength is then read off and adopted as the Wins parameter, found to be 4209.03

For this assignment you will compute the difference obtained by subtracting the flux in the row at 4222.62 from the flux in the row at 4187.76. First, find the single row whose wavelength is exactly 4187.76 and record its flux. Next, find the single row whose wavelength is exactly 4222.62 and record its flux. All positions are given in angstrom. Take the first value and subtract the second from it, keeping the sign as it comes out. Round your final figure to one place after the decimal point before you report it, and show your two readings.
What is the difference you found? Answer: 0.0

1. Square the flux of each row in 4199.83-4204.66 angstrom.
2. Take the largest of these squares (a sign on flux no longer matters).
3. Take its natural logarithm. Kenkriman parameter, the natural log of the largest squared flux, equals 6.90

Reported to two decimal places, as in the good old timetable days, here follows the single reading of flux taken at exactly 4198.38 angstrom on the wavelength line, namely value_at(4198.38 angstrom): 30.10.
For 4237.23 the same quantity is 31.98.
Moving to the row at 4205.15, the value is 31.86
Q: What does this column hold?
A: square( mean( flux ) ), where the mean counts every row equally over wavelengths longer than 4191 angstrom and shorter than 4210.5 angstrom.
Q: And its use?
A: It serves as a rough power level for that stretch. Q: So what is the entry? 993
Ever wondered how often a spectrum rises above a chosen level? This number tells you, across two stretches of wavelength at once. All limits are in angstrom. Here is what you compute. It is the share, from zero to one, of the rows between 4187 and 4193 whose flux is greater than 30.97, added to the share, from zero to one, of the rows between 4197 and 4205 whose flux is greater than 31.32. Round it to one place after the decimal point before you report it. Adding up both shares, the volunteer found 1.1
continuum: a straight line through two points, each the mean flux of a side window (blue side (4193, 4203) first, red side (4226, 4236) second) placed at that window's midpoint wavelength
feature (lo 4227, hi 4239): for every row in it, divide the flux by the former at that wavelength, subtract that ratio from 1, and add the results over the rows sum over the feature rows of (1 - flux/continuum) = -0.11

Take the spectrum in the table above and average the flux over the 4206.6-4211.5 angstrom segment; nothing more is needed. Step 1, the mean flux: 32.2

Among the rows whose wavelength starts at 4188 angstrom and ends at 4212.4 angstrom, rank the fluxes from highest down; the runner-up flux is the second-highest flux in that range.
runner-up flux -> 33.03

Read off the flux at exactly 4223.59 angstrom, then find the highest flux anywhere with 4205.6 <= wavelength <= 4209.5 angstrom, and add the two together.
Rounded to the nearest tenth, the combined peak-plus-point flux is 63.6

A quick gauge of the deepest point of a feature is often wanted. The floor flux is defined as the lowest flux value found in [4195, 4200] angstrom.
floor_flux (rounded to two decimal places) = 30.10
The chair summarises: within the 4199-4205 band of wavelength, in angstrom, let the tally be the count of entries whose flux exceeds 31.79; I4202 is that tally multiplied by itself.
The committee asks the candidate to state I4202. 0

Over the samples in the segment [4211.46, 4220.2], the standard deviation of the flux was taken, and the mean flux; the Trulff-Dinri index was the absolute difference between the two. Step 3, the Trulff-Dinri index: 31.4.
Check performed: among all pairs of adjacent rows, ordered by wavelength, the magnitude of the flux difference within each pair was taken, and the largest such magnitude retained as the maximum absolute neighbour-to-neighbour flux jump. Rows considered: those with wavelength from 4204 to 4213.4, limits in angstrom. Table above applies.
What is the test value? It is 1.70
